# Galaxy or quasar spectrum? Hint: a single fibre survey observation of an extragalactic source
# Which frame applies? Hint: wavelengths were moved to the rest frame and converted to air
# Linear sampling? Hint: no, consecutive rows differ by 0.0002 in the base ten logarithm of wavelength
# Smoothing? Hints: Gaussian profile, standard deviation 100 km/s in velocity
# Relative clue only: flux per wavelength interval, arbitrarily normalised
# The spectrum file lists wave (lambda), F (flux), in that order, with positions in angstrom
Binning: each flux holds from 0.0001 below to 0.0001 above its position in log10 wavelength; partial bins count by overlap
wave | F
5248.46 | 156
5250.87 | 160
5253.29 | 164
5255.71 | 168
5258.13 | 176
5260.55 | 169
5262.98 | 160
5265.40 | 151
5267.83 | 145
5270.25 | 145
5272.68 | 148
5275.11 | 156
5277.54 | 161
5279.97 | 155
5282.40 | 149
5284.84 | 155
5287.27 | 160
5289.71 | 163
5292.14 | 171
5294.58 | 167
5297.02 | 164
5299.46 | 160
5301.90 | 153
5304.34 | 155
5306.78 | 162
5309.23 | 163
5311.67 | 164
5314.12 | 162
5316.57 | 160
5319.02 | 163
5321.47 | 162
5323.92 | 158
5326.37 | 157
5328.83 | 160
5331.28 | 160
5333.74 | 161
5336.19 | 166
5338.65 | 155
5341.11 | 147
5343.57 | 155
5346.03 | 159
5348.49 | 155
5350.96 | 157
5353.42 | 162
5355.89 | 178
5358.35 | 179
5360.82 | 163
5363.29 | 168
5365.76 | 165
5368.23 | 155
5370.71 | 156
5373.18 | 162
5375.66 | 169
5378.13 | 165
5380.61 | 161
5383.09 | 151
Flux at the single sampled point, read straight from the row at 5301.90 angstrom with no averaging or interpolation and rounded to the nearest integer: 153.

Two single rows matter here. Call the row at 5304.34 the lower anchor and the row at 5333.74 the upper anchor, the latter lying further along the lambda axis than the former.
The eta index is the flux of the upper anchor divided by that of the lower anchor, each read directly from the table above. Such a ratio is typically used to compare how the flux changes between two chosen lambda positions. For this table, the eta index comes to 1.04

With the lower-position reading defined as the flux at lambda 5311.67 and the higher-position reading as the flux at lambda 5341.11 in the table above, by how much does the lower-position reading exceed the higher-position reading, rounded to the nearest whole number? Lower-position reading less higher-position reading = 17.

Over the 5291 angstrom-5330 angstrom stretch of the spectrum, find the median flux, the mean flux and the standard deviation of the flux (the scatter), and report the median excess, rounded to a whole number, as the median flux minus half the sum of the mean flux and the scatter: 79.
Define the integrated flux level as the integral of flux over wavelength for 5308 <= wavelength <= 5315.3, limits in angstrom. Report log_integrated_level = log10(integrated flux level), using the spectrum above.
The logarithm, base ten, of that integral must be 3.08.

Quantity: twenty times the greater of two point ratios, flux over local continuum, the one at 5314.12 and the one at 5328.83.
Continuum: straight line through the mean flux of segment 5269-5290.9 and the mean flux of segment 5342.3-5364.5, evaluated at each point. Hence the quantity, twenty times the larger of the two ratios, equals 20.4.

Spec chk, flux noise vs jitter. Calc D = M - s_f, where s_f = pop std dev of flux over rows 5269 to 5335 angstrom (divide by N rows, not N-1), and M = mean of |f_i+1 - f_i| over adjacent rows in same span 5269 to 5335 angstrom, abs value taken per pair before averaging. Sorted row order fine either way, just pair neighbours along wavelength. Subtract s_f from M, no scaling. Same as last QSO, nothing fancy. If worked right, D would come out -2.0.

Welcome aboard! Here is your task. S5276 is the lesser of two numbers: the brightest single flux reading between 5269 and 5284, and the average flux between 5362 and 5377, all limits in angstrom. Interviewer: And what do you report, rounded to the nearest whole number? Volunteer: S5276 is 161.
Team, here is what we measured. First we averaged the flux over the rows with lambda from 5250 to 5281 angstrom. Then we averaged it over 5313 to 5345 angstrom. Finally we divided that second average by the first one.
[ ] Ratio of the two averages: 1.004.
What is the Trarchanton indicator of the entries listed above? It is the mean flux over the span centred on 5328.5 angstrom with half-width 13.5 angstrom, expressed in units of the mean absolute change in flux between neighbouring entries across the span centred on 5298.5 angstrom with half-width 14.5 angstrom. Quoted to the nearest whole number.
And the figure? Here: 39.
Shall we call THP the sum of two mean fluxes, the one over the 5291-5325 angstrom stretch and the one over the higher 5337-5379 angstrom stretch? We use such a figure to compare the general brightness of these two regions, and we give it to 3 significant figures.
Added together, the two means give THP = 323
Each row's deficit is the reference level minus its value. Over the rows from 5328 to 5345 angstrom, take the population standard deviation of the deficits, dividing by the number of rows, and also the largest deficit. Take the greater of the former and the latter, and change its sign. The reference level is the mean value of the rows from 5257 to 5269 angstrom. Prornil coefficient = -13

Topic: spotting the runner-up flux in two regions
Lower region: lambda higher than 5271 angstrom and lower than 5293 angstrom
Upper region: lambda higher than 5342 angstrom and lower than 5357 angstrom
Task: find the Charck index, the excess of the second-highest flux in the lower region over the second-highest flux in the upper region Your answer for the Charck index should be 1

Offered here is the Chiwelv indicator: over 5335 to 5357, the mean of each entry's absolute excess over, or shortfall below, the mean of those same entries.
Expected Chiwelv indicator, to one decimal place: 6.2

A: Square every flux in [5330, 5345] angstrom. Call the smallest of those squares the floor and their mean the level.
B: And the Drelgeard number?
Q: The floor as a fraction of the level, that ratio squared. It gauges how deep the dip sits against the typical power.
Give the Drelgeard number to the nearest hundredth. 0.76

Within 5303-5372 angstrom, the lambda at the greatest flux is 5358.35 angstrom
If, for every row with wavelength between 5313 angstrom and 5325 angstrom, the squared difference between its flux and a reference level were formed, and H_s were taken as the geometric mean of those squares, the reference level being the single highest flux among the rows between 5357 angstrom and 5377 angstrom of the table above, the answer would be 321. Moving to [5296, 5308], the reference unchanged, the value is 391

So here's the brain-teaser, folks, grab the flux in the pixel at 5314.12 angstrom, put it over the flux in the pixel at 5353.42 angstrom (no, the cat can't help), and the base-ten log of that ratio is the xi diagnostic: 0.00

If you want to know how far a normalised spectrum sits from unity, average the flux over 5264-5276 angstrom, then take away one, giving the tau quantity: 148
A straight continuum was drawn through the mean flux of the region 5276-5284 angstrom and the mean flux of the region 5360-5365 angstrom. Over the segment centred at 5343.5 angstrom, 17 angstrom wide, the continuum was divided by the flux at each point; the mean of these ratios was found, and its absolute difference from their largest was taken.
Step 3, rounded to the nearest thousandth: 0.063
